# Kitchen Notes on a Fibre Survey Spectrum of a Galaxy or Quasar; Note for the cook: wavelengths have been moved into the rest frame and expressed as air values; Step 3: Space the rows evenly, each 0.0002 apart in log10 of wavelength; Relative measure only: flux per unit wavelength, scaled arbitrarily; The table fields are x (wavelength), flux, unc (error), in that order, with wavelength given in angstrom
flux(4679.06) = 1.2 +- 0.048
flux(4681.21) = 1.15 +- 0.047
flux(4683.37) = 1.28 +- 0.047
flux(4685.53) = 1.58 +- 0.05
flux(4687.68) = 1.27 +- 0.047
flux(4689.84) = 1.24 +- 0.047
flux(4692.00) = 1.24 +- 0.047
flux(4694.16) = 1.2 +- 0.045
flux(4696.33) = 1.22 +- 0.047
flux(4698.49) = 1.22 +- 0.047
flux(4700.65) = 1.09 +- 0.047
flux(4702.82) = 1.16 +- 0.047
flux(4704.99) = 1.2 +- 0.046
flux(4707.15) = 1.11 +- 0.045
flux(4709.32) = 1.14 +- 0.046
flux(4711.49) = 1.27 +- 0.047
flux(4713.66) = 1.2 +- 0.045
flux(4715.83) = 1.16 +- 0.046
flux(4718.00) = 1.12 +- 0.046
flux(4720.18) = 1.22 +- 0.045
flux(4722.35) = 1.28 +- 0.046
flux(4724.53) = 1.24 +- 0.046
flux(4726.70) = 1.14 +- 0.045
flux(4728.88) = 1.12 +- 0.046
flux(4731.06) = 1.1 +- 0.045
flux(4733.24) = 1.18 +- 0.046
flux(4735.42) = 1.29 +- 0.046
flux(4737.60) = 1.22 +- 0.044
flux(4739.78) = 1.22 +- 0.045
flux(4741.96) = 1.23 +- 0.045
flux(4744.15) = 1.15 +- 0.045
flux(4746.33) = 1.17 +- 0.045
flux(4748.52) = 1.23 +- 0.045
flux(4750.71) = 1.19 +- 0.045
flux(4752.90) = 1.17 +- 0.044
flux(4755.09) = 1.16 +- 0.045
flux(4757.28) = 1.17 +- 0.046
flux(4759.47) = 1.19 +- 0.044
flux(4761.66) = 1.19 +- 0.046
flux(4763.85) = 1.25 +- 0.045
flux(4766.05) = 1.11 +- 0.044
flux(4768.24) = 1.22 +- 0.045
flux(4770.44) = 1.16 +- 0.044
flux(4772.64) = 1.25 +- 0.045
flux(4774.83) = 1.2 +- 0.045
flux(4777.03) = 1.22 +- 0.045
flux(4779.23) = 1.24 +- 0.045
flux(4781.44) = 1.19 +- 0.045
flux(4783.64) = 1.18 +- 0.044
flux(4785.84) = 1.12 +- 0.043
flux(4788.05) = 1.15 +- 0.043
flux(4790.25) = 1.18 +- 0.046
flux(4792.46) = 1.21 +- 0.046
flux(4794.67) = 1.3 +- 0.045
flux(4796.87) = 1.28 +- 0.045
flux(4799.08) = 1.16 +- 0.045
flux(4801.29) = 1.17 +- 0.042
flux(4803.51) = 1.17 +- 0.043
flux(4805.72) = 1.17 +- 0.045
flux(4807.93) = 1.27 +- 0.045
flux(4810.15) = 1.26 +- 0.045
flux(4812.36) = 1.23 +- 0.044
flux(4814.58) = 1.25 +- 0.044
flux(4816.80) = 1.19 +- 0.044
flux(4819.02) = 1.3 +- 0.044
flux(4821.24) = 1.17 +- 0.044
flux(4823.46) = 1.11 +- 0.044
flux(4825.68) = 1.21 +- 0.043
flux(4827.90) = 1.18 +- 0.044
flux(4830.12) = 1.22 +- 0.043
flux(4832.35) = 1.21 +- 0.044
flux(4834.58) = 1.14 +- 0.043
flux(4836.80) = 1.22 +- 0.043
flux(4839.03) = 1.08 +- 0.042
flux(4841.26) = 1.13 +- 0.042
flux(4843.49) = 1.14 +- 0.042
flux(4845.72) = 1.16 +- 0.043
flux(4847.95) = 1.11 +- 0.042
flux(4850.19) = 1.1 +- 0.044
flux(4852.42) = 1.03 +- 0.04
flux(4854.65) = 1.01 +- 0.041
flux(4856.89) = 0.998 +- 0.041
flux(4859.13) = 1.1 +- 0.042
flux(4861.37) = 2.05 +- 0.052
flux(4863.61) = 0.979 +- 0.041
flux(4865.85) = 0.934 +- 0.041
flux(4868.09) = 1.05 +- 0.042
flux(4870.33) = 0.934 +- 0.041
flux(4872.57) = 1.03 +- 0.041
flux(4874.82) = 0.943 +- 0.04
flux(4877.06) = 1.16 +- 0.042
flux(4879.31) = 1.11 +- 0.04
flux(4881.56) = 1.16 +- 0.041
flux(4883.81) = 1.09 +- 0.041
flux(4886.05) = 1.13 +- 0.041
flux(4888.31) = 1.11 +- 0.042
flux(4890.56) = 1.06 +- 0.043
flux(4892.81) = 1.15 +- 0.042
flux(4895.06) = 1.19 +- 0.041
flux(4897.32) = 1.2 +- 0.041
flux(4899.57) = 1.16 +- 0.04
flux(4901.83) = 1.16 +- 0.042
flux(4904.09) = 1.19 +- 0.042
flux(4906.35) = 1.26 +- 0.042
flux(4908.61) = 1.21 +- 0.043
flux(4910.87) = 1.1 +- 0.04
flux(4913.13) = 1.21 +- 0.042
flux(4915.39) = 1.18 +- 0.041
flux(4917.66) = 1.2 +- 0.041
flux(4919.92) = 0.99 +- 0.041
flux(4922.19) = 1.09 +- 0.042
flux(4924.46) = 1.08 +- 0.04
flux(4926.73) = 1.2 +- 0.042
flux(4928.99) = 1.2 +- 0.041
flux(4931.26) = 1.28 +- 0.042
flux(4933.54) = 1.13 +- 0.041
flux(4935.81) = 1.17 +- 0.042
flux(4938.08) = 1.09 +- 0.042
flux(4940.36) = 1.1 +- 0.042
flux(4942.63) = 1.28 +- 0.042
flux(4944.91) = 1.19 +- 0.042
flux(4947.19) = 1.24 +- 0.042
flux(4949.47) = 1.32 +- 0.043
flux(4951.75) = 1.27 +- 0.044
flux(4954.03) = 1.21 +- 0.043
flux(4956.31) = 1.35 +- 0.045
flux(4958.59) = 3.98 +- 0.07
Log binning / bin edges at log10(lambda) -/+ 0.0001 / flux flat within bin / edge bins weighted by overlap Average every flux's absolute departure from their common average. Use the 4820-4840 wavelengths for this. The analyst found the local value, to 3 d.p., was 0.041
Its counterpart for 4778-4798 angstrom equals 0.046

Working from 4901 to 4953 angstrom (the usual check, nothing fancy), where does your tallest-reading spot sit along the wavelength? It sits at 4949.47 angstrom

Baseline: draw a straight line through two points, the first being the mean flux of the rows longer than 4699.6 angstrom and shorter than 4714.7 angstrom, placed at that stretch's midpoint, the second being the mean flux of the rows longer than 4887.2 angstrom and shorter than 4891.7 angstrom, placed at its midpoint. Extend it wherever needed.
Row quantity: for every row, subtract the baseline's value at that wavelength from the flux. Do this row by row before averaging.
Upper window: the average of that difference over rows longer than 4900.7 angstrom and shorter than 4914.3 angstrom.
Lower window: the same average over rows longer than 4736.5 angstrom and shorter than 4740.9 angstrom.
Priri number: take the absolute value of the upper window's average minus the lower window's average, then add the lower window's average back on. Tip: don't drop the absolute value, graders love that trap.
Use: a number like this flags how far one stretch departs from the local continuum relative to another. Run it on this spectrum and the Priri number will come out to 0.11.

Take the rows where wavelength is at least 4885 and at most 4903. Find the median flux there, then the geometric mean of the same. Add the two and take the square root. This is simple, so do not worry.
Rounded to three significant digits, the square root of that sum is 1.52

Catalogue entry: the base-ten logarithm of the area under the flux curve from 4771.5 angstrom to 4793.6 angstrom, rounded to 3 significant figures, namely 1.42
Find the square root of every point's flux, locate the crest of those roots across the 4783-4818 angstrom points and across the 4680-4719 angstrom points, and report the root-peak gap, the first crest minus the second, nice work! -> -0.12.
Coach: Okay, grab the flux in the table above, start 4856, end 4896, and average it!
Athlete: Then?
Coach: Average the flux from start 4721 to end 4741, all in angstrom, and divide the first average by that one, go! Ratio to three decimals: 0.935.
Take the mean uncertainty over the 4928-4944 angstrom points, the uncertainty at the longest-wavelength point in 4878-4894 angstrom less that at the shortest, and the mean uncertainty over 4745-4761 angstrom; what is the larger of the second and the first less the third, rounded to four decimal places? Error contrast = 0.0020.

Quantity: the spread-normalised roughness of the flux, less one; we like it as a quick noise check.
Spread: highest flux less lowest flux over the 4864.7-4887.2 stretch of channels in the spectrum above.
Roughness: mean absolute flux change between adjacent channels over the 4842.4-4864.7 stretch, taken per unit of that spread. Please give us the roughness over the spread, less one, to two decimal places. 0.13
